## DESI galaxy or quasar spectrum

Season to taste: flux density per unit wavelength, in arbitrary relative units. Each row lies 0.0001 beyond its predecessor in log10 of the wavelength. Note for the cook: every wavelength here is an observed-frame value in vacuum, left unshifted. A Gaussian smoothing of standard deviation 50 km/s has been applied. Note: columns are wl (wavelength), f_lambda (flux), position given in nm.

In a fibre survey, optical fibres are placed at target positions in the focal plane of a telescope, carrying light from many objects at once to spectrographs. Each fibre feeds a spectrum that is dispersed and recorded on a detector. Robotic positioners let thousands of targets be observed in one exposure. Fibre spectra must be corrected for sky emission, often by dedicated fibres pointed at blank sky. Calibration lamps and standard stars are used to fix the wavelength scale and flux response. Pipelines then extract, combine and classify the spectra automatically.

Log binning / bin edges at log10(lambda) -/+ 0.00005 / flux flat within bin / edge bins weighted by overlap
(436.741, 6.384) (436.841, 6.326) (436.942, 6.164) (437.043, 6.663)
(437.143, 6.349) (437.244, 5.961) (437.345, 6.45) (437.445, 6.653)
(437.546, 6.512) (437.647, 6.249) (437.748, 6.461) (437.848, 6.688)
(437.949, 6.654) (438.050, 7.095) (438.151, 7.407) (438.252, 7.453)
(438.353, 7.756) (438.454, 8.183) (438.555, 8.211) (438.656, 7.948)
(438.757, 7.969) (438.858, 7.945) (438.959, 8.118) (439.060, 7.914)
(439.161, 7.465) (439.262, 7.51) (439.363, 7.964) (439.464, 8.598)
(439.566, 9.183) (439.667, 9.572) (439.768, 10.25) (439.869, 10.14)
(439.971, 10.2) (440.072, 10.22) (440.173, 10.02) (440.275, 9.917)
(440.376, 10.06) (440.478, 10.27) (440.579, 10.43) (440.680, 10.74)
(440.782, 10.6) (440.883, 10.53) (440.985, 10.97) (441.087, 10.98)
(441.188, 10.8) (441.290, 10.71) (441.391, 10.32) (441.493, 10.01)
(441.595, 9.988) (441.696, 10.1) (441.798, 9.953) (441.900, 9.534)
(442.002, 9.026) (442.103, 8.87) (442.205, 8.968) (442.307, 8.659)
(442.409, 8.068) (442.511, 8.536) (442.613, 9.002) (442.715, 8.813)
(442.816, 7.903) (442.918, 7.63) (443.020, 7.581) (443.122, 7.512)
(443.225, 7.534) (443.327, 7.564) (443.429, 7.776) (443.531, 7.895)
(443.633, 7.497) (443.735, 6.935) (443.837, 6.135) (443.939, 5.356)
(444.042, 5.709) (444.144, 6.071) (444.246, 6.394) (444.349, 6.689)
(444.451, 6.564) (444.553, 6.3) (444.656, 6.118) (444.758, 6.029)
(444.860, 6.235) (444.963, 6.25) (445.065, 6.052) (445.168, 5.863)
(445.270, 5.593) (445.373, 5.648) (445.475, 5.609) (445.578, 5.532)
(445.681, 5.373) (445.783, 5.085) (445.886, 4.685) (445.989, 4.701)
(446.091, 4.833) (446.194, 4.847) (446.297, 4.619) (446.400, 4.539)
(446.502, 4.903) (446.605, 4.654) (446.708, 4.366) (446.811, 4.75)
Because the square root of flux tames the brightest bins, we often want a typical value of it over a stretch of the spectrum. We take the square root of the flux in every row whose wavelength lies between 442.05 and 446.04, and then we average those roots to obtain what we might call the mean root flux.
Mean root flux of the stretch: 2.59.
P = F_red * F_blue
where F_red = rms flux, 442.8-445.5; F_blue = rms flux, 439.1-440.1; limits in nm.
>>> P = 61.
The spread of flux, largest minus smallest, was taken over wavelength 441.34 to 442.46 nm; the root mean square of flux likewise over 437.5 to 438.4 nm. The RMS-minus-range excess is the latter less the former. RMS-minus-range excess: 4.7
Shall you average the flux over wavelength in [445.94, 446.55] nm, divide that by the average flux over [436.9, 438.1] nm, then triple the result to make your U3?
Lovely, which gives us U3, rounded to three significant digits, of 2.19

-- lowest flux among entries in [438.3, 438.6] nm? 7.756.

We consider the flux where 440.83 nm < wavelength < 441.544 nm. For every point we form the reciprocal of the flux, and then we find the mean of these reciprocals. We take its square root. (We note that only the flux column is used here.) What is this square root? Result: 0.31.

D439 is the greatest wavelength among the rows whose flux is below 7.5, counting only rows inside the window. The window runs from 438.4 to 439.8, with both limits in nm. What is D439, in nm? 439.161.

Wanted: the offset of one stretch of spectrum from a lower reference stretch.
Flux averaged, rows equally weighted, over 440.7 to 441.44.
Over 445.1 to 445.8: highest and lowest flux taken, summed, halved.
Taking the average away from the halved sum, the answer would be -5.2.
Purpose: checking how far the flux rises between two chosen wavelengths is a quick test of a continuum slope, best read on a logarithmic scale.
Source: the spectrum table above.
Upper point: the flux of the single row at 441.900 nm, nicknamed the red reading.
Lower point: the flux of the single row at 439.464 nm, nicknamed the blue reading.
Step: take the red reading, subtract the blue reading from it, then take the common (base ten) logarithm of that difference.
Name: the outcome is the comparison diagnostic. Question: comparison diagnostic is -0.03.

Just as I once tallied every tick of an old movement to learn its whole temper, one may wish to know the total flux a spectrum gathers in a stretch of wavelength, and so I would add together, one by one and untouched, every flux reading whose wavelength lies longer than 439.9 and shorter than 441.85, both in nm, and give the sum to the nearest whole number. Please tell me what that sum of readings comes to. 197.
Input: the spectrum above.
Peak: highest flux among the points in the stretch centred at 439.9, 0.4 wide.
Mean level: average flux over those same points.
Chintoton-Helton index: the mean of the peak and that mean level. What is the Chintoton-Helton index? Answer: 10.2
